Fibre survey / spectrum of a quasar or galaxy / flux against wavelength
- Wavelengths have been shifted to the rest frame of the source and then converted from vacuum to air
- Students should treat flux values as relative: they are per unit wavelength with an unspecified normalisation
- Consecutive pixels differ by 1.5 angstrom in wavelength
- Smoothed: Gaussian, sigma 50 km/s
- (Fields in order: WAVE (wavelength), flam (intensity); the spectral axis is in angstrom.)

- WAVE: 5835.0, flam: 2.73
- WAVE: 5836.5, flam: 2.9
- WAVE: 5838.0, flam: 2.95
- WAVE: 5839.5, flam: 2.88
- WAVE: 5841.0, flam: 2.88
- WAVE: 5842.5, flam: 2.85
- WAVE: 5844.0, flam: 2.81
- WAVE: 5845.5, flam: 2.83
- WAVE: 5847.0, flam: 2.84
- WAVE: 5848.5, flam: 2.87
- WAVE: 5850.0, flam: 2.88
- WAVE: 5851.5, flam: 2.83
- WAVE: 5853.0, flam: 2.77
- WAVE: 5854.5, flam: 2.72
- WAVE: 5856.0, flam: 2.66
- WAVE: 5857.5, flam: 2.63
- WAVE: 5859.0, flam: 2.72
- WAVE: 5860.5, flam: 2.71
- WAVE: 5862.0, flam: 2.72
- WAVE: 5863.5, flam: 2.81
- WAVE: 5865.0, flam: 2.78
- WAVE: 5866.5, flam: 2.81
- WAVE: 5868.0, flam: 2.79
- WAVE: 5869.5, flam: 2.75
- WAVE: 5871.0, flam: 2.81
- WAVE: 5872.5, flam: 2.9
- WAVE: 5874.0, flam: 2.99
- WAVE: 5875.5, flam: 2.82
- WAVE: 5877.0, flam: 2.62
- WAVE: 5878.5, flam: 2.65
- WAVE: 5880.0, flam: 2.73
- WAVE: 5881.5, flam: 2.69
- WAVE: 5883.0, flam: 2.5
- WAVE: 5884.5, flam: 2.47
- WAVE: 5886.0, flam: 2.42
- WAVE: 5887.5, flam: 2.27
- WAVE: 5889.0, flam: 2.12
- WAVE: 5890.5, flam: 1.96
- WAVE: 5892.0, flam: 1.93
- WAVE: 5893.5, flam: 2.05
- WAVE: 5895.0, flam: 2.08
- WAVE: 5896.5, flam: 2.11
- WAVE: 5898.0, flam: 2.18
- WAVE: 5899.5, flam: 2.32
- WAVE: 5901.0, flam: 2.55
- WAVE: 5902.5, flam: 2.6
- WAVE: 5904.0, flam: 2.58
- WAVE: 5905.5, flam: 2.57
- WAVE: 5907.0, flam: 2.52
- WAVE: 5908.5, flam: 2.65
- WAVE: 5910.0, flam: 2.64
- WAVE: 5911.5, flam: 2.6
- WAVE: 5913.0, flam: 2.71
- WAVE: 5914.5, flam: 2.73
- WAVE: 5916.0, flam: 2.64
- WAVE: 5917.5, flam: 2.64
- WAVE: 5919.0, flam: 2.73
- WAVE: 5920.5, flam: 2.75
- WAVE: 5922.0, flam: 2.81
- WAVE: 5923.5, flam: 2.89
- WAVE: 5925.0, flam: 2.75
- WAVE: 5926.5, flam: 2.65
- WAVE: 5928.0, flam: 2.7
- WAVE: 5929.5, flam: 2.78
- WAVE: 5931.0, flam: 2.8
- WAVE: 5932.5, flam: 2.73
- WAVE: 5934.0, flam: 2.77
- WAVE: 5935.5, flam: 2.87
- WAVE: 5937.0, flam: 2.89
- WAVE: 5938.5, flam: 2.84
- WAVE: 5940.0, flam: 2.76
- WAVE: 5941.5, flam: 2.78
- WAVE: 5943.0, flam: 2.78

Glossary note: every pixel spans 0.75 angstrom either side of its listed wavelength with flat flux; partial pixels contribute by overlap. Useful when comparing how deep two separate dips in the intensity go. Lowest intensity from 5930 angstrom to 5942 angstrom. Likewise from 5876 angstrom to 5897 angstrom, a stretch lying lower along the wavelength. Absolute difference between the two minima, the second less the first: 0.80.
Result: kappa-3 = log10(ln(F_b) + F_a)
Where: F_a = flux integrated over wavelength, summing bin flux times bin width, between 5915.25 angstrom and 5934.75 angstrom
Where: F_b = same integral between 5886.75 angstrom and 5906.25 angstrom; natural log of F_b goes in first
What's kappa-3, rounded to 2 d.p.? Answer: 1.76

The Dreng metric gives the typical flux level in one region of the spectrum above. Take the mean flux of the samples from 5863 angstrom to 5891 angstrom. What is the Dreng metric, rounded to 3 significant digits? 2.63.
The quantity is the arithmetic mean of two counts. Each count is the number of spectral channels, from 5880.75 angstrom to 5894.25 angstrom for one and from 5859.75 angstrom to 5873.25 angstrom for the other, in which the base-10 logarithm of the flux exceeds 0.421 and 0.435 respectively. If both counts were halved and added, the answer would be 4.0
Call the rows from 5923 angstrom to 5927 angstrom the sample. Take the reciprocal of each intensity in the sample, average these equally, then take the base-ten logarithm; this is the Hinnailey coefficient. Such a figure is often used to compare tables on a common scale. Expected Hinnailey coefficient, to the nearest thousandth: -0.441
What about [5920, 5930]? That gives -0.441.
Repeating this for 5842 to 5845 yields -0.452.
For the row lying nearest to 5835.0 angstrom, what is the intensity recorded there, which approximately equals 2.73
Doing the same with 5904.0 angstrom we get 2.58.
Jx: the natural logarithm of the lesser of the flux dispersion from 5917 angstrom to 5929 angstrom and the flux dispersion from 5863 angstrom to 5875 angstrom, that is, -2.6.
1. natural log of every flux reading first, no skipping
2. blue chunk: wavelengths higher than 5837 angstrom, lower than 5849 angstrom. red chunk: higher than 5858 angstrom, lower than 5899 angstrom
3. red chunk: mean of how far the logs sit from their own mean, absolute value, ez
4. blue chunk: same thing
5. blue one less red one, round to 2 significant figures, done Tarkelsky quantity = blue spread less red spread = -0.10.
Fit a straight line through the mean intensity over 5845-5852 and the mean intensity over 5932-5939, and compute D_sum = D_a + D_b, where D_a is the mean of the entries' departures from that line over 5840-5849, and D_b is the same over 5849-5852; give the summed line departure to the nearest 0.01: 0.00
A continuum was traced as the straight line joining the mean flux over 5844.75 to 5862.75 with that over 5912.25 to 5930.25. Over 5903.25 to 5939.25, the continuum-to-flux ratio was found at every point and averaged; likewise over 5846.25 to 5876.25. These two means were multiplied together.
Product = 1.0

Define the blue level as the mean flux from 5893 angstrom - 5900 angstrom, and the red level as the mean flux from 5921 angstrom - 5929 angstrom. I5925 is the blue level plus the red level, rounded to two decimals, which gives 4.91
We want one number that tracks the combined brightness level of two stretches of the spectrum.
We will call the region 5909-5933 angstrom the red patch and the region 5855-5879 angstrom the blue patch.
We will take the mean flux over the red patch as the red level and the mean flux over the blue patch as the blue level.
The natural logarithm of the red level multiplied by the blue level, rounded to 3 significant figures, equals 2.02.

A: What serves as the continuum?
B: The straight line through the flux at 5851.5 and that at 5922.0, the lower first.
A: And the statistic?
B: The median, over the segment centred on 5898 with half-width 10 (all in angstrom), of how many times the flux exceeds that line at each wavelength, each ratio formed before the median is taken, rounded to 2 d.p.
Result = 0.77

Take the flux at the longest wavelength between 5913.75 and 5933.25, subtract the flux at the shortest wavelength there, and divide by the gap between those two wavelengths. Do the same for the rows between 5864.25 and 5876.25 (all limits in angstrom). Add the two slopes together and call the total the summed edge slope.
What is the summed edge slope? 0.004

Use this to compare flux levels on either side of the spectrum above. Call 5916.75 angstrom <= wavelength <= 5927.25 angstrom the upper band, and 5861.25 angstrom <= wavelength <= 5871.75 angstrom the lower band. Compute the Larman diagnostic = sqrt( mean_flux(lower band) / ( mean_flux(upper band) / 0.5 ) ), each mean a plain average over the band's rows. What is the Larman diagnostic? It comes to 0.712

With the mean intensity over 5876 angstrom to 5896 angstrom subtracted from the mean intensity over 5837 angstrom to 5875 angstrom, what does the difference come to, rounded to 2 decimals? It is 0.46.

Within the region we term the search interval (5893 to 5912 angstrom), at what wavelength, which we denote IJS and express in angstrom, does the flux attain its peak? 5908.5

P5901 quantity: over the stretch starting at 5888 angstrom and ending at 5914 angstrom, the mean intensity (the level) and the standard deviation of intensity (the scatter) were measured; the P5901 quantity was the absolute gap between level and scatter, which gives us 2.1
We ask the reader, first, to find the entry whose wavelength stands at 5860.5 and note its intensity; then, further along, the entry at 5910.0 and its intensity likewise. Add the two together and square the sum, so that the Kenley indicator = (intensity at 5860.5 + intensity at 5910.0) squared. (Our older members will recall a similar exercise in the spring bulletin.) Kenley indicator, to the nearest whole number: 29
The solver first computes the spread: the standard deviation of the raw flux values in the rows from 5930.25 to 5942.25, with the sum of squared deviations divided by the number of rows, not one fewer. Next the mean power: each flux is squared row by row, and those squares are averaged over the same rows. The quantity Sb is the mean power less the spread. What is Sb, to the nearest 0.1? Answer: 7.8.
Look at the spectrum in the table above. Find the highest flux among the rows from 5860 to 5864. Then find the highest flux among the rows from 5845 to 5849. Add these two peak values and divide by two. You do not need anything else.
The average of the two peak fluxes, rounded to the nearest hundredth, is 2.84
